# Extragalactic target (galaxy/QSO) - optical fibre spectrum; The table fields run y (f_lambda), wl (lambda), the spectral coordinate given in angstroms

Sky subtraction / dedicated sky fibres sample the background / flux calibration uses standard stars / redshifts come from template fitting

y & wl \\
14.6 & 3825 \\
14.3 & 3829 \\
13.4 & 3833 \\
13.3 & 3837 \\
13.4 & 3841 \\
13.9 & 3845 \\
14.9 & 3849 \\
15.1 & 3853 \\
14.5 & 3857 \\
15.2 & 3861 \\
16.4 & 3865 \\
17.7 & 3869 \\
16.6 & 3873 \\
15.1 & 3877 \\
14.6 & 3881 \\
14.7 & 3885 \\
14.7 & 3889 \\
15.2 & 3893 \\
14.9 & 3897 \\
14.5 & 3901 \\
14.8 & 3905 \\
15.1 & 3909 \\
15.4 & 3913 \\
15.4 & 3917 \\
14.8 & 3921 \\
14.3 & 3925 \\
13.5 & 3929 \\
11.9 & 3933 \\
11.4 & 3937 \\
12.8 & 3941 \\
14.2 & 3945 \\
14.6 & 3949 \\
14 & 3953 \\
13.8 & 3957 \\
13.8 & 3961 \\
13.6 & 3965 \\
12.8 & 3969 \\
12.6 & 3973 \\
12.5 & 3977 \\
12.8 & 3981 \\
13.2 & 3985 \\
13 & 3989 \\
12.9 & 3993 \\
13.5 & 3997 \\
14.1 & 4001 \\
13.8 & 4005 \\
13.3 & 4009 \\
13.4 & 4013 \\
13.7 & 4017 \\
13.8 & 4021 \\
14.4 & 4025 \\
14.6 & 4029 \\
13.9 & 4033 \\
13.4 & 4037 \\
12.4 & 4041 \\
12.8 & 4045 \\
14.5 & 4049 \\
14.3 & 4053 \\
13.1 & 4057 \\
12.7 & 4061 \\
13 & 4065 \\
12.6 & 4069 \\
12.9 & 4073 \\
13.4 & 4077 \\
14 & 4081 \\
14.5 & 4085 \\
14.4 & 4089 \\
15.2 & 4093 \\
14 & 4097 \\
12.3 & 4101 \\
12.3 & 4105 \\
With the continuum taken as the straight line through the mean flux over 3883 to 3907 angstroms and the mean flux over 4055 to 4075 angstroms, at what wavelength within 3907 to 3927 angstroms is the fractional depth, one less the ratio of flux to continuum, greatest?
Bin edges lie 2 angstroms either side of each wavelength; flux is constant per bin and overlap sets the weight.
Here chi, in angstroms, 3925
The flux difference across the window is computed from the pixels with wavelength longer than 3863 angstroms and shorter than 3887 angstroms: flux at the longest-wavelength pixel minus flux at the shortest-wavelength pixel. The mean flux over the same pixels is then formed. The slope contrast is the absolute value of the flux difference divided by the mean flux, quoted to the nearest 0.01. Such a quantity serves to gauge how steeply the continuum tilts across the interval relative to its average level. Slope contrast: 0.11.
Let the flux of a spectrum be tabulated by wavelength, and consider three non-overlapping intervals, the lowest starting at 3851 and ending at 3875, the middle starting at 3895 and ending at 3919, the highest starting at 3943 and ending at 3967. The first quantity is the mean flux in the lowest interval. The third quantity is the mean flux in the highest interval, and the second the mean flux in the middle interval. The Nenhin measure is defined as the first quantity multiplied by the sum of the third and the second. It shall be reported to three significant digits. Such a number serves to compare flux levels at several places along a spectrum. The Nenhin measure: 462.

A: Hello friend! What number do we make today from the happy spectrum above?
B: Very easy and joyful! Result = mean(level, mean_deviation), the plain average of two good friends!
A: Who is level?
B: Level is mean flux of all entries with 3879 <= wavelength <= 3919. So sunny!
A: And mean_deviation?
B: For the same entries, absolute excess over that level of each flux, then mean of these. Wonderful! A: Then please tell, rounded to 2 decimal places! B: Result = 7.60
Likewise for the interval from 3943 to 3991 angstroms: 7.00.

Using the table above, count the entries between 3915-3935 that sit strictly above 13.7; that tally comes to 3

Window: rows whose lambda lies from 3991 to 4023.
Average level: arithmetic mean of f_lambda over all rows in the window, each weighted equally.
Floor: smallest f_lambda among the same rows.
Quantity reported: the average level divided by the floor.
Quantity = 1.05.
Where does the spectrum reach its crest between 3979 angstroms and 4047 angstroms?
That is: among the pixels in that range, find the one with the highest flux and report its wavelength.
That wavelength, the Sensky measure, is 4029 angstroms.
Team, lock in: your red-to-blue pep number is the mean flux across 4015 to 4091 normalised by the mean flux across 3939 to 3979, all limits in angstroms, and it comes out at 1.01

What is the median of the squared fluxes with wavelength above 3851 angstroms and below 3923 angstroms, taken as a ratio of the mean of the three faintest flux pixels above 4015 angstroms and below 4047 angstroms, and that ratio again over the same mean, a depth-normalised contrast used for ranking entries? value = 1.38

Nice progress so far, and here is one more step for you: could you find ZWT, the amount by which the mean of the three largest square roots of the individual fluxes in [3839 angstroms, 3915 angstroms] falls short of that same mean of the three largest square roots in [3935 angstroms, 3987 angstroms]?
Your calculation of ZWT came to -0.33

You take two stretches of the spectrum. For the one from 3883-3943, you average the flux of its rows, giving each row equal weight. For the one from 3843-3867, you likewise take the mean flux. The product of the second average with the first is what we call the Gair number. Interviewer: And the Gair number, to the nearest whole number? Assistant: 213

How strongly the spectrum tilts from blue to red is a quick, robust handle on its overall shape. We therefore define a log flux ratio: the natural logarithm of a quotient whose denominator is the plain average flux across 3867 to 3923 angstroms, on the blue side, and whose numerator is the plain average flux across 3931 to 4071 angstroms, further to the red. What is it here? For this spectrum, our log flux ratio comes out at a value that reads -0.13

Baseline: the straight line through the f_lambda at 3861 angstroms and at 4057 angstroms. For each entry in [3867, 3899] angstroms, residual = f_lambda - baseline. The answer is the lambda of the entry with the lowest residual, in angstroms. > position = 3881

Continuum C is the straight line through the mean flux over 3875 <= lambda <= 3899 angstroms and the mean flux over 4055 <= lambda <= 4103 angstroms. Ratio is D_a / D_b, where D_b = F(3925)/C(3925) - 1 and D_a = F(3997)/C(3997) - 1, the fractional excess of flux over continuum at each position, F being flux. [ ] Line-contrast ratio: 2.0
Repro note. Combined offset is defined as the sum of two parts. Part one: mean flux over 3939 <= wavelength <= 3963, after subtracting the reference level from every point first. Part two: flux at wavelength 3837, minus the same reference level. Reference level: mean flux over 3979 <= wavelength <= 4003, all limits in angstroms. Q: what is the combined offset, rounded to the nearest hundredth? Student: 0.67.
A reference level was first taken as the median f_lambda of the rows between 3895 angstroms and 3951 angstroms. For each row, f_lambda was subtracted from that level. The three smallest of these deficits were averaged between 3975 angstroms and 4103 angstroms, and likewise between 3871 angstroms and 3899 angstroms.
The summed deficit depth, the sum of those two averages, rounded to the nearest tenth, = -1.3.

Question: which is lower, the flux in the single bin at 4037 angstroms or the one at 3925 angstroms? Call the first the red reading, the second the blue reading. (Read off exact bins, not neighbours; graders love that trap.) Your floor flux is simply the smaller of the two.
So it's 13.4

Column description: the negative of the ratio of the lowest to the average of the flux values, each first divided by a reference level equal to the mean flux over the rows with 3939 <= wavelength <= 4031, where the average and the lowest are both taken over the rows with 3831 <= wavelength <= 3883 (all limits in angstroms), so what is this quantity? -0.89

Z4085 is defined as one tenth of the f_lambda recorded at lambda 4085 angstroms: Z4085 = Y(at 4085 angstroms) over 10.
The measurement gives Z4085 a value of 1.45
